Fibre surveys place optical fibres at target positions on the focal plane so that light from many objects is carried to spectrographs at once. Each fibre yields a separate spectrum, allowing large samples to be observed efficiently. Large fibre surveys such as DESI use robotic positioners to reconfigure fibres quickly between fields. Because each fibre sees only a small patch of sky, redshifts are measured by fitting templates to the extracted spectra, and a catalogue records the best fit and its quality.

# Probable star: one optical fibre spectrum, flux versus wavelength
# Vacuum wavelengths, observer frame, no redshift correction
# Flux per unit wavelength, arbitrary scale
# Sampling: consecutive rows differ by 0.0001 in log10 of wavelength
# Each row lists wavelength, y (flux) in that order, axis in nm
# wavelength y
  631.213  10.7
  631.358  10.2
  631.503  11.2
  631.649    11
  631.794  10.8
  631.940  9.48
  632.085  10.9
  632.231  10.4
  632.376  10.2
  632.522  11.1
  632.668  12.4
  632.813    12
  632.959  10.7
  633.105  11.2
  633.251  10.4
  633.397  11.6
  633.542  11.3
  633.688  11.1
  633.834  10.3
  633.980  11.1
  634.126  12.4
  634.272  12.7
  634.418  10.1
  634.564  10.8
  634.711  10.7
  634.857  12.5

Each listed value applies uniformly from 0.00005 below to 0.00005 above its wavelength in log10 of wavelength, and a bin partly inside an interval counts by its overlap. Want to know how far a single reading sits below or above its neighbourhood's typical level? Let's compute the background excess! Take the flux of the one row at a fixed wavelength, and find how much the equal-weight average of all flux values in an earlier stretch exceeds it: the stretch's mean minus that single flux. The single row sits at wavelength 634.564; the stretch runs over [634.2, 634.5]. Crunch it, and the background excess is 0.6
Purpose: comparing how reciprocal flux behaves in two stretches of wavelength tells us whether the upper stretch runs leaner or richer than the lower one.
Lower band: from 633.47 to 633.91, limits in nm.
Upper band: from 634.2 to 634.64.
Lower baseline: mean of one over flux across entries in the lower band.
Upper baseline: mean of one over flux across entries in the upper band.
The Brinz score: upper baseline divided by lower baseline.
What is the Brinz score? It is 0.98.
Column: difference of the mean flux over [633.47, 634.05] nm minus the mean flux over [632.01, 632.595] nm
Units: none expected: 0.30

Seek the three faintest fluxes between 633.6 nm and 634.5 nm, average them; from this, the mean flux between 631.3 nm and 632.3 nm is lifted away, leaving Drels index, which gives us -0.1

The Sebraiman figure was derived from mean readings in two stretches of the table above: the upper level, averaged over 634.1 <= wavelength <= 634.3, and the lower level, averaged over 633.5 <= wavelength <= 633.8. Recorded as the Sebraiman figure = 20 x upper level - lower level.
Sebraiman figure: 240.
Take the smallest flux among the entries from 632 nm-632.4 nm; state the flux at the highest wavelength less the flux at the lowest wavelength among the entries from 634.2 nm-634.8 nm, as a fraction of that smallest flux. -0.20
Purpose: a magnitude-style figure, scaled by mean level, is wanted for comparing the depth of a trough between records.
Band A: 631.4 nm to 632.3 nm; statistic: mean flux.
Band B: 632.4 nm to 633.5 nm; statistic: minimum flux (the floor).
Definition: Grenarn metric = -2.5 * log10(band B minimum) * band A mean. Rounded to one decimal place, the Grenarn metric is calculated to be -27.0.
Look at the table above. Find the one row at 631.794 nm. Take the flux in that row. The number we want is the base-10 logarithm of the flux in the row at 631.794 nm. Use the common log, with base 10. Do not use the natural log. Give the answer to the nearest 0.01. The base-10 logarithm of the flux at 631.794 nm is 1.03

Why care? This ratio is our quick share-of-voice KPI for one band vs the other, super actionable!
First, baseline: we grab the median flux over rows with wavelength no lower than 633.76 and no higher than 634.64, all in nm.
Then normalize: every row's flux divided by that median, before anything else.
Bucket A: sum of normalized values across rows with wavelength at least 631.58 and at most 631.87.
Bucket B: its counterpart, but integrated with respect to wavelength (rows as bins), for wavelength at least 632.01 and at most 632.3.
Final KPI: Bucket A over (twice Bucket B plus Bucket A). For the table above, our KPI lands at 0.779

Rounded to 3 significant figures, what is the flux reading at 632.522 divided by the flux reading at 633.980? 1.00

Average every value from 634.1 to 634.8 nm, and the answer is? 11.3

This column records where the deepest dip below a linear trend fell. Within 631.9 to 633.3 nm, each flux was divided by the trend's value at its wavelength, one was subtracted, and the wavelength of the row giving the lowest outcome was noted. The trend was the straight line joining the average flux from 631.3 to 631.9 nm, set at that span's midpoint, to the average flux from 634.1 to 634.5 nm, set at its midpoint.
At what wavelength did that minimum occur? 631.940 nm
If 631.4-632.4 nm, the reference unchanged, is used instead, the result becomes 631.940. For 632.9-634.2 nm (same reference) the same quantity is 633.834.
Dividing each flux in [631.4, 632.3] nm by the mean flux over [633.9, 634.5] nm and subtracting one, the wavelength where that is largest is 631.503 nm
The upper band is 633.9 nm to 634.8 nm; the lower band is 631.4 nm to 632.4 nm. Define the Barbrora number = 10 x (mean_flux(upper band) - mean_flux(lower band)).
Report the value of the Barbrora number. 7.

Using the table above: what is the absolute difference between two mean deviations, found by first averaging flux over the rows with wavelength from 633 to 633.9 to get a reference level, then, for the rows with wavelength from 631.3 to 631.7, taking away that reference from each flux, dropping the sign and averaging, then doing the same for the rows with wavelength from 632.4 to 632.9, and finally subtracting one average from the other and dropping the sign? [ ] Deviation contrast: 0.5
